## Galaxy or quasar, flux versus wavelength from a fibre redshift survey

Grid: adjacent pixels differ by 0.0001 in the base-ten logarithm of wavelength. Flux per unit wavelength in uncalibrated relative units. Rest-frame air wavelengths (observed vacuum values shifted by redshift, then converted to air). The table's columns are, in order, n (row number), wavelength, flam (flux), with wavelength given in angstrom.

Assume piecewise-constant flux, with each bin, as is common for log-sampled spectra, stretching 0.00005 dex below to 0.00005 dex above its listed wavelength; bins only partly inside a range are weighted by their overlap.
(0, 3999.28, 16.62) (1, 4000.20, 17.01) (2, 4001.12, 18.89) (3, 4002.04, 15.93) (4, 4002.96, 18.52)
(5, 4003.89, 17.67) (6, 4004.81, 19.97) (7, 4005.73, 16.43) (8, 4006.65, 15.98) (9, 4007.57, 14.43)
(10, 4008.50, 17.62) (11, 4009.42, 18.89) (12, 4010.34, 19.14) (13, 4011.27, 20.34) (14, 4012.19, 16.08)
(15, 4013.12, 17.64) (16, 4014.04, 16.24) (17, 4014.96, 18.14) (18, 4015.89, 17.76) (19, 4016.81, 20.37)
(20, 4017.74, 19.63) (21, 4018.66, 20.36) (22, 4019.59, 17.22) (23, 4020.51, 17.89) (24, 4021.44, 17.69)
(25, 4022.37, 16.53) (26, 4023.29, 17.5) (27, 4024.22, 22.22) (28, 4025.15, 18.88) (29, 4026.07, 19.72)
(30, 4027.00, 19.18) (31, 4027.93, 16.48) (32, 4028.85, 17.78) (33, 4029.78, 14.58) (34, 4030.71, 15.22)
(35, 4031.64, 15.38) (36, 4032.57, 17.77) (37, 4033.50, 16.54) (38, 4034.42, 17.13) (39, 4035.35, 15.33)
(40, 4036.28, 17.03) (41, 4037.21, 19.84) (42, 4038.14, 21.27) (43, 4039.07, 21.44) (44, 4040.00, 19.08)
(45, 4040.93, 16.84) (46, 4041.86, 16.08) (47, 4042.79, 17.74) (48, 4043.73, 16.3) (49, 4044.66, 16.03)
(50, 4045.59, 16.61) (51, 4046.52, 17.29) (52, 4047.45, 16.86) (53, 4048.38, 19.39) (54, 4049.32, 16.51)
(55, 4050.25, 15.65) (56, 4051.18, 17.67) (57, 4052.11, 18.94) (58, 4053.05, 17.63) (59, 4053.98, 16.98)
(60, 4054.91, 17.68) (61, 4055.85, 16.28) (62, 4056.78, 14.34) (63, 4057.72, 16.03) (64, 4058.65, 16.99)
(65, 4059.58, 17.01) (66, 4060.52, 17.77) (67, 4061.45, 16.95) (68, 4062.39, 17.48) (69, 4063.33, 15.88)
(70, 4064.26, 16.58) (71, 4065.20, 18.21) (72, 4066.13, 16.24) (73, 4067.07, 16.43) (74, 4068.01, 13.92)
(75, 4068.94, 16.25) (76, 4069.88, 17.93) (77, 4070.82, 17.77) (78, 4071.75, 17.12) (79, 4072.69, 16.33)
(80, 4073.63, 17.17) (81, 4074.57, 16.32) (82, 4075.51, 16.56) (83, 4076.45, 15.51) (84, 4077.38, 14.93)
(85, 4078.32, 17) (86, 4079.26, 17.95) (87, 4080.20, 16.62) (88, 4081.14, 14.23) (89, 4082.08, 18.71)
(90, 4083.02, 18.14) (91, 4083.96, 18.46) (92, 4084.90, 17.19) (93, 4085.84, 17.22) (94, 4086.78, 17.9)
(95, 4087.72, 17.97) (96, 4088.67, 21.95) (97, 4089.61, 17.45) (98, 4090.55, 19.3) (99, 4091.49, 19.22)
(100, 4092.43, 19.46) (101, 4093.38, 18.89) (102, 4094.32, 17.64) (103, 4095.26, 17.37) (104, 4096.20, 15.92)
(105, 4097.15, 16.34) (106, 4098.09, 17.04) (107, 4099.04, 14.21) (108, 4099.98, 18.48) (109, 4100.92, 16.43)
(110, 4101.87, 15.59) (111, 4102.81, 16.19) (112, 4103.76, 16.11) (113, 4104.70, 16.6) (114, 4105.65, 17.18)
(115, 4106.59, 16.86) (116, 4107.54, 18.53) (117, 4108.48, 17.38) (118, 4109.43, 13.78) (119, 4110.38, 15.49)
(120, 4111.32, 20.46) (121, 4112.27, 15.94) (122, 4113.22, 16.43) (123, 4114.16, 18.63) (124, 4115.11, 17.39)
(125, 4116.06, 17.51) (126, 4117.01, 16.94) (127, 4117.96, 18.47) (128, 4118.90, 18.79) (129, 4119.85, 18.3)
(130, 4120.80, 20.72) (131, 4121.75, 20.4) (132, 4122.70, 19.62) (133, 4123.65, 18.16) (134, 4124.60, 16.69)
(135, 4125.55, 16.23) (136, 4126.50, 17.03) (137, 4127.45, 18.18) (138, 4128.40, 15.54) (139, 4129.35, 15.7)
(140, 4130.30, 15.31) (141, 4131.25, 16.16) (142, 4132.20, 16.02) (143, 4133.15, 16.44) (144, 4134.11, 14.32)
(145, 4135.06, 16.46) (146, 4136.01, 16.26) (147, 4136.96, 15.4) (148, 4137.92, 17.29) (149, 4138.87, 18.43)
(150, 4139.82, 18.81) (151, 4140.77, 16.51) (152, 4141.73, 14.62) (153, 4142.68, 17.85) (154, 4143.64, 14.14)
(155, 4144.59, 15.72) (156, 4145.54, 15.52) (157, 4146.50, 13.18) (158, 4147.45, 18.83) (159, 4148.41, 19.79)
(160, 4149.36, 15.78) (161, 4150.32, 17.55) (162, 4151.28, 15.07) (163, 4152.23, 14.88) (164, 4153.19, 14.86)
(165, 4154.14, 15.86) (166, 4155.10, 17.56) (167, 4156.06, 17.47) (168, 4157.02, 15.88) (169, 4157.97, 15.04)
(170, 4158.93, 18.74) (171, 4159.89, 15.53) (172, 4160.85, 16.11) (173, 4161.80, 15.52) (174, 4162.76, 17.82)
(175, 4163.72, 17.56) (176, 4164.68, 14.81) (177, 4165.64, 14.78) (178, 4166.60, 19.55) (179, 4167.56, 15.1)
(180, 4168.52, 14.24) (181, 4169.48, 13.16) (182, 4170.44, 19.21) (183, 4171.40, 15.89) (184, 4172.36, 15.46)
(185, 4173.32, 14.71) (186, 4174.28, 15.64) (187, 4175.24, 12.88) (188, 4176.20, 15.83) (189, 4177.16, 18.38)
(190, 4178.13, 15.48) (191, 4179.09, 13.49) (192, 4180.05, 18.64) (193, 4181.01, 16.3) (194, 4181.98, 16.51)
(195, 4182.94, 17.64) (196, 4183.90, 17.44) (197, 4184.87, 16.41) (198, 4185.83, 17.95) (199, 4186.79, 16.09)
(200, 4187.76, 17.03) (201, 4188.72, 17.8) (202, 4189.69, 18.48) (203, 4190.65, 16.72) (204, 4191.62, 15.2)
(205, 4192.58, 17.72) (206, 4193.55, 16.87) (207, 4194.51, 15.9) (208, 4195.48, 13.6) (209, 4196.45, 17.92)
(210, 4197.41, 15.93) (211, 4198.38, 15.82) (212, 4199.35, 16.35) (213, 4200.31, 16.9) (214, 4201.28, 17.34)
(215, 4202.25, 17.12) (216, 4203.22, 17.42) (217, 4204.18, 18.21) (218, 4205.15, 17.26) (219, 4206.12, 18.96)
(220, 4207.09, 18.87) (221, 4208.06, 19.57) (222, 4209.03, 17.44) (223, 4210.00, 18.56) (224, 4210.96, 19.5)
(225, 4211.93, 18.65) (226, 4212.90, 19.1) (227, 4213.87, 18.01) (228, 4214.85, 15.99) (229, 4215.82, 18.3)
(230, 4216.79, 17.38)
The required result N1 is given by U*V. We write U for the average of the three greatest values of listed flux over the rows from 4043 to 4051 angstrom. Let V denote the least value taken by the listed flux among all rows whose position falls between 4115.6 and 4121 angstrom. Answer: 302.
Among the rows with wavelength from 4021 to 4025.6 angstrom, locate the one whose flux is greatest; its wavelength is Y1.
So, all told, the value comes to 4024.22 angstrom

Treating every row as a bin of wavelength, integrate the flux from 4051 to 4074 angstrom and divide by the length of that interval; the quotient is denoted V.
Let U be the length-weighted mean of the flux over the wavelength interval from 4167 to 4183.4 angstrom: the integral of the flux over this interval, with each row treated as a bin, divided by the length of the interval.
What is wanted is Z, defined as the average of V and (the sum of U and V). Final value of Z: 24.8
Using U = 15.8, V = 16.9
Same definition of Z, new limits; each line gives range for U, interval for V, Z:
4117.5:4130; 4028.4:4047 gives 26.2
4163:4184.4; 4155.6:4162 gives 24.4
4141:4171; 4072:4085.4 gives 24.9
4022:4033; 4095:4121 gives 25.9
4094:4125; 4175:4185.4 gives 25.0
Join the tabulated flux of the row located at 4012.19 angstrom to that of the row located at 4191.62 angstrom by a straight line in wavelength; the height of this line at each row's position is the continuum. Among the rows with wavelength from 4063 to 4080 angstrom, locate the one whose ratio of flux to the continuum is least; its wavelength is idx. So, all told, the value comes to 4068.01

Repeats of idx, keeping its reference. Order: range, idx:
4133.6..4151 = 4146.50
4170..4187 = 4175.24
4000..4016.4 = 4007.57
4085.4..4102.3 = 4099.04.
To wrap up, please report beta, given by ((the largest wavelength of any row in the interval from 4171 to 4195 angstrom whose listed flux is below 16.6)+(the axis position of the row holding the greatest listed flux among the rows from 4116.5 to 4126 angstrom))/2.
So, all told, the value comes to 4157.7 angstrom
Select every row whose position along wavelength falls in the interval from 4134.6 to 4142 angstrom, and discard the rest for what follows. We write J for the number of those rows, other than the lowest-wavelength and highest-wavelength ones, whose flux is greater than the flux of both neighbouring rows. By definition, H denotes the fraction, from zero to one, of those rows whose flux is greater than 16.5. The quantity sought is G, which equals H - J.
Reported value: -0.5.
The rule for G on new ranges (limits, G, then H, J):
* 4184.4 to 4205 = -4.4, 0.6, 5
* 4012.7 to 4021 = -2.1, 0.9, 3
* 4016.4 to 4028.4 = -3.1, 0.9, 4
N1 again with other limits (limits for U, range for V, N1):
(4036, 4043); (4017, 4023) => 345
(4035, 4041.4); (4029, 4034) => 304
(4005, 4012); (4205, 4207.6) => 336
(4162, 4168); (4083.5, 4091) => 315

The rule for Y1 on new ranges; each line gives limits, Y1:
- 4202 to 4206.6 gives 4206.12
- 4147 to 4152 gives 4148.41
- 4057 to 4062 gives 4060.52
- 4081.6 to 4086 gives 4082.08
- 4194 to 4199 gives 4196.45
